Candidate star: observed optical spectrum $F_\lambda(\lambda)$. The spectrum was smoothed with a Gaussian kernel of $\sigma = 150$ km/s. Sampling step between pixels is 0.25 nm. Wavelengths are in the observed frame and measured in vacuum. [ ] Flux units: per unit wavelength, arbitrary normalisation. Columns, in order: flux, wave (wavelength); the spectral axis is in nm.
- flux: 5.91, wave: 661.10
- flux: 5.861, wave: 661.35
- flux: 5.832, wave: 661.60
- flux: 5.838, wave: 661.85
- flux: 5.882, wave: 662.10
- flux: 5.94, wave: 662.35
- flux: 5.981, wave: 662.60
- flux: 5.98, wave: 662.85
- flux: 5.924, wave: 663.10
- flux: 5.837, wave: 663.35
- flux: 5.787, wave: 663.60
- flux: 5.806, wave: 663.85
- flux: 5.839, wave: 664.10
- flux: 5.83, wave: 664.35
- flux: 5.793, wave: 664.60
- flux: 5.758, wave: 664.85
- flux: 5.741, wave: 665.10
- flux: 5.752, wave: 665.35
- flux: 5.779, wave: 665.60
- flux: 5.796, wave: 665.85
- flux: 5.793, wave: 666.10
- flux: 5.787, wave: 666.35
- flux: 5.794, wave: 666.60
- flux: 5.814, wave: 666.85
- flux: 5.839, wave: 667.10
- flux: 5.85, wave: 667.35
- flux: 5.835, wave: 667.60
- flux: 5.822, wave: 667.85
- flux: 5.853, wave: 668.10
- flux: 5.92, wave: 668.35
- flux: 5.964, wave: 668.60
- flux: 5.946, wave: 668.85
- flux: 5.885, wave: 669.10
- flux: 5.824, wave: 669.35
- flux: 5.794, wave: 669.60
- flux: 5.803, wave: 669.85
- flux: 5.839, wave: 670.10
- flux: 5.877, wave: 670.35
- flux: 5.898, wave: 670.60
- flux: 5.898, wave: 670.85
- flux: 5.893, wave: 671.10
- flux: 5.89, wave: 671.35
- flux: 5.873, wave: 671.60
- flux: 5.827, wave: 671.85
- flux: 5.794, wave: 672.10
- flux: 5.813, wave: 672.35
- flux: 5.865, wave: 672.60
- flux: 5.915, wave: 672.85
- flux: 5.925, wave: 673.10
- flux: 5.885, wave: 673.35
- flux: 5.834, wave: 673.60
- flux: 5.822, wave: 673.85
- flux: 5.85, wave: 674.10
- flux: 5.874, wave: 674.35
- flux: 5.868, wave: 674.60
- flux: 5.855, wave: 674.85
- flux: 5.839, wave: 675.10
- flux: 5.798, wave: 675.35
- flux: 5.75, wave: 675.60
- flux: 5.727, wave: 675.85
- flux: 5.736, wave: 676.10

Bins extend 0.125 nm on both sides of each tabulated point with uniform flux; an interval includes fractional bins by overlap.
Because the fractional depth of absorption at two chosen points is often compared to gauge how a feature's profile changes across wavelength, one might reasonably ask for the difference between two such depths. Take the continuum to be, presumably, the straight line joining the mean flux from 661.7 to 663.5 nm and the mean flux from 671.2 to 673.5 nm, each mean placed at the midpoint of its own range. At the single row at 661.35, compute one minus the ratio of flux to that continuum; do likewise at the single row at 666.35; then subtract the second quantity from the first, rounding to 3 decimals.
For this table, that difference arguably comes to -0.009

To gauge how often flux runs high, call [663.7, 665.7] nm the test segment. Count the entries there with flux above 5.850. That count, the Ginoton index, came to 0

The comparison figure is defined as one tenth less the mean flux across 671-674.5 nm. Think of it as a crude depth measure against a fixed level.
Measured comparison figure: -5.761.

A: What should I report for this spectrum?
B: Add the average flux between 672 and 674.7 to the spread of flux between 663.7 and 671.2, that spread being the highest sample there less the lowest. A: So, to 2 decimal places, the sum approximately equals 6.08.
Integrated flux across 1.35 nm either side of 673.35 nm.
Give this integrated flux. 16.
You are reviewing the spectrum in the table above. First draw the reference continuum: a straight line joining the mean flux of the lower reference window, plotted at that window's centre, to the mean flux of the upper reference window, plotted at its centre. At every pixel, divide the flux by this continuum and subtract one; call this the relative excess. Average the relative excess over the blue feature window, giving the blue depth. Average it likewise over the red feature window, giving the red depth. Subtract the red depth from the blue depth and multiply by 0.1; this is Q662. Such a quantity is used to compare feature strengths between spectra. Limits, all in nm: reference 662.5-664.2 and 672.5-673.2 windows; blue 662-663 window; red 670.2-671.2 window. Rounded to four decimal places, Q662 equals 0.0013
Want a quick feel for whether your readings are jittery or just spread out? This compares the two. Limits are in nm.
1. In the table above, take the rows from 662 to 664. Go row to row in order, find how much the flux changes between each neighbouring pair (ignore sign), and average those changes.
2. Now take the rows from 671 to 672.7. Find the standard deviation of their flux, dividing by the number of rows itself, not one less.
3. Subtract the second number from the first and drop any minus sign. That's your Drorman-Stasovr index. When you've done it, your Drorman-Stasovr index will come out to 0.0083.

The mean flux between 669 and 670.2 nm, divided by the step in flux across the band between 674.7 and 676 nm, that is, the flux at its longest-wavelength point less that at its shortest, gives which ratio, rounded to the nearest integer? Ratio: -46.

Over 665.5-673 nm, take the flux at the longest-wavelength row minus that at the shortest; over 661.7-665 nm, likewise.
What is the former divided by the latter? -1.7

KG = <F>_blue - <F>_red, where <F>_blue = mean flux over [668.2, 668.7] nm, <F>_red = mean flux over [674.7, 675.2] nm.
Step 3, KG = 0.09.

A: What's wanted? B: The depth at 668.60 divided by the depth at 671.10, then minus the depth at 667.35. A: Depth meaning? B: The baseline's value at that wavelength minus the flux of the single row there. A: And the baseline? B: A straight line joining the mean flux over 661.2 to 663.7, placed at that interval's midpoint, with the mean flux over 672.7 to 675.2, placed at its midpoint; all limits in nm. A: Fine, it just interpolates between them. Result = 4.1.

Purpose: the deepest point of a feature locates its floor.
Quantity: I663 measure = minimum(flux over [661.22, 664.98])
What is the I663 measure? 5.758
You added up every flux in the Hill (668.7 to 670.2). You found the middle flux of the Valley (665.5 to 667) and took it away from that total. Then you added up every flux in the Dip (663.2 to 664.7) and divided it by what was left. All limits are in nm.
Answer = 1.191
